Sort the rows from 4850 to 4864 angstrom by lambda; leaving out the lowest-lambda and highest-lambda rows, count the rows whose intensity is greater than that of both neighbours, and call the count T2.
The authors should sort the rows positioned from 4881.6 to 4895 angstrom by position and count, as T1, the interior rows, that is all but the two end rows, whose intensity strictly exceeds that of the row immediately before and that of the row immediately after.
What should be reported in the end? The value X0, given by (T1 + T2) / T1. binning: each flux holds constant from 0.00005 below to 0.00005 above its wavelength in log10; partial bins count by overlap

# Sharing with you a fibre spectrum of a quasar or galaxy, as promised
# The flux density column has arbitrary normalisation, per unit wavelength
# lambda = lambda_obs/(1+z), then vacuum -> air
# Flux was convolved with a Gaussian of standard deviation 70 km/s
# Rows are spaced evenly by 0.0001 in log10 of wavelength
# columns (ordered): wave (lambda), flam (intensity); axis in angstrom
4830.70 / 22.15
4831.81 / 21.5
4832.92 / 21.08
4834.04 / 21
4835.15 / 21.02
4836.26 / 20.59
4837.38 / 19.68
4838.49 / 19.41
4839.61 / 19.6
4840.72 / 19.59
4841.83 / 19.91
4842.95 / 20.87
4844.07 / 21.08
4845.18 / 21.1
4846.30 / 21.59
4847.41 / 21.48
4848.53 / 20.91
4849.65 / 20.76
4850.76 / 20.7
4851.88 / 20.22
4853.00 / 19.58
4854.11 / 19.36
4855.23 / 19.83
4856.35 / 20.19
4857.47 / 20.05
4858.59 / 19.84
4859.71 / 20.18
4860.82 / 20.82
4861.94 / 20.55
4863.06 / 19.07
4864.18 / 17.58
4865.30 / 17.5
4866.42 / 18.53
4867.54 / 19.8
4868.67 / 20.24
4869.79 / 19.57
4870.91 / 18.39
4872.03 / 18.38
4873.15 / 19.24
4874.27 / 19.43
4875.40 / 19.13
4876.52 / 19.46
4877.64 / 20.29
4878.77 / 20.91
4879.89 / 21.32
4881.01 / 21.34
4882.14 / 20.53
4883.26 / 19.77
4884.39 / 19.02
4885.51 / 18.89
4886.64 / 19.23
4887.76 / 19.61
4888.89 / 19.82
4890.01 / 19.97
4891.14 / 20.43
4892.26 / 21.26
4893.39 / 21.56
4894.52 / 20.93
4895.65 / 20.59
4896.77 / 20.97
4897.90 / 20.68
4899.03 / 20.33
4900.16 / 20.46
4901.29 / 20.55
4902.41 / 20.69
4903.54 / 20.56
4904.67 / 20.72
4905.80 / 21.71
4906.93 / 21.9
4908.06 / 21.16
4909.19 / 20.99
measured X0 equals 3.0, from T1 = 1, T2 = 2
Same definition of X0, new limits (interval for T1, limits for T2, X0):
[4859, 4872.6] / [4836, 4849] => 2.0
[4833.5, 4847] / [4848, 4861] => 1.5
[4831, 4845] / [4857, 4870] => 2.0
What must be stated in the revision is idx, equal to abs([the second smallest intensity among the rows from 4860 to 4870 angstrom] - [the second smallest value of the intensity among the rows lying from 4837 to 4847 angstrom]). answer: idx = 2.0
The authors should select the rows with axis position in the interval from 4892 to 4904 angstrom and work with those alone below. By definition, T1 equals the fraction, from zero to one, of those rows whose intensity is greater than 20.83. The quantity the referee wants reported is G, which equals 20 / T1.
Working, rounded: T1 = 0.36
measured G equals 55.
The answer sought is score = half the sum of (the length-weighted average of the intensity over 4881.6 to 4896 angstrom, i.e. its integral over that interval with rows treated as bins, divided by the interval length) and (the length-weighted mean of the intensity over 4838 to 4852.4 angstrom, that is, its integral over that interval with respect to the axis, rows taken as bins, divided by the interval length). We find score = 20.3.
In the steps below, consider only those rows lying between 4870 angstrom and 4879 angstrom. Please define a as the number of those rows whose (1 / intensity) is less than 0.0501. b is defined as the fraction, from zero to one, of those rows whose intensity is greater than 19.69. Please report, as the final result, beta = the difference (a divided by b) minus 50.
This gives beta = -42.0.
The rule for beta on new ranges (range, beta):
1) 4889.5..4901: -40.0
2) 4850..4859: -44.7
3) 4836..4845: -44.0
